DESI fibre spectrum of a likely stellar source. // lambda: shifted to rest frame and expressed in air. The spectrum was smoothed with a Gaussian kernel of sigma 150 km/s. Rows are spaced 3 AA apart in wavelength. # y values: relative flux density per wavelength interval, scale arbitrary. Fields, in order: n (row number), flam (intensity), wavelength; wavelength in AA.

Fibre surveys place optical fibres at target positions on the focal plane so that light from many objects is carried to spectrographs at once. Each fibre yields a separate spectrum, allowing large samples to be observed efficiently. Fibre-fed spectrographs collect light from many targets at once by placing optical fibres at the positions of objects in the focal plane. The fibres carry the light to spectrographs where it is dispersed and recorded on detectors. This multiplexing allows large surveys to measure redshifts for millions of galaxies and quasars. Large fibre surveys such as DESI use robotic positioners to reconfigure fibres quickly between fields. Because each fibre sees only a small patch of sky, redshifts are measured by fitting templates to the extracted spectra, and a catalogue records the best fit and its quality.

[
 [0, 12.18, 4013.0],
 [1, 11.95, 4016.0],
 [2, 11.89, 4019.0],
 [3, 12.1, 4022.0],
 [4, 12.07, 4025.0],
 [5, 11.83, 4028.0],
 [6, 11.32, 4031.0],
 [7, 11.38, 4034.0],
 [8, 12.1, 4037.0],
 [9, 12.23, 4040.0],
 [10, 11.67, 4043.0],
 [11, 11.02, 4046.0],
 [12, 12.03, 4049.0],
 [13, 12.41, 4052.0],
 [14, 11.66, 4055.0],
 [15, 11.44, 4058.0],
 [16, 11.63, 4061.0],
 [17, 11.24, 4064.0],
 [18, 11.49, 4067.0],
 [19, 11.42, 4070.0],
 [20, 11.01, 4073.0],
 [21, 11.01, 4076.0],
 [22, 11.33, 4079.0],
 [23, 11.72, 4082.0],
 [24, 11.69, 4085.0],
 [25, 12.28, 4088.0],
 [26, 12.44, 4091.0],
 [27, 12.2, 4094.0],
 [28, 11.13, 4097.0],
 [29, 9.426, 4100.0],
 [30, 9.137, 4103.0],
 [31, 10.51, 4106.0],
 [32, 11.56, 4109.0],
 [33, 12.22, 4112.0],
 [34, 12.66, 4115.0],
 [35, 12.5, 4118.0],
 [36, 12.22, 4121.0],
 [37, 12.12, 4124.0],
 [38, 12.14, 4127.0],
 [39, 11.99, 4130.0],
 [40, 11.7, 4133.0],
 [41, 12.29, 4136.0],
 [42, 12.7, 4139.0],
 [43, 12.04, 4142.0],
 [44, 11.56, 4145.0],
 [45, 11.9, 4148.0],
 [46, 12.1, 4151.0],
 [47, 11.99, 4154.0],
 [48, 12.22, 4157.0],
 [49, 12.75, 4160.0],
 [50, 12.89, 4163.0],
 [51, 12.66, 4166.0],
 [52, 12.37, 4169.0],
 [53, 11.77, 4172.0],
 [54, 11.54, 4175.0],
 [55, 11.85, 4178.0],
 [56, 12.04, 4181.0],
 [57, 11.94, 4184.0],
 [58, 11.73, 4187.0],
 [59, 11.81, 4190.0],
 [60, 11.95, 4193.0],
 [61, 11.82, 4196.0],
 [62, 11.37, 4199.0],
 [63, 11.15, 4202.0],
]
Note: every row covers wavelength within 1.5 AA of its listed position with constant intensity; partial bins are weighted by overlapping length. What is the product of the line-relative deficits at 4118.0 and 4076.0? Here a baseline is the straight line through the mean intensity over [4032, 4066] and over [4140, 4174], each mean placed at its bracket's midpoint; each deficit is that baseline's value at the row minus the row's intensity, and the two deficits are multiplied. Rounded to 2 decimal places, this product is -0.39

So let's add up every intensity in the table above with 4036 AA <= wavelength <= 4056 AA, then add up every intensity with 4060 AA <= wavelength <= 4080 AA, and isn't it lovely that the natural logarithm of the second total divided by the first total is -0.049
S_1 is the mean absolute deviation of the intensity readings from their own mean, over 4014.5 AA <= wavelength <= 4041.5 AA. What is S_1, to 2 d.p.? 0.24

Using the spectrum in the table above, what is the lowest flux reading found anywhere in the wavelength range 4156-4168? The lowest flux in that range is 12.22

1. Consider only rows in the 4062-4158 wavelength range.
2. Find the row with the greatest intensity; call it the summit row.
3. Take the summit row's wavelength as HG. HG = 4139.0 AA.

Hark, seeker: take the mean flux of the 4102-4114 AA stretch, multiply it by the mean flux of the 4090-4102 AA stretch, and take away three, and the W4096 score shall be 120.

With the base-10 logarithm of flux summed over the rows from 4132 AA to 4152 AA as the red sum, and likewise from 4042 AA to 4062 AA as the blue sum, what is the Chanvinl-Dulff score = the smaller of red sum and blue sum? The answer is 7.47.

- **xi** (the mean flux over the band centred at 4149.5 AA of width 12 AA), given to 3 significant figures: 11.9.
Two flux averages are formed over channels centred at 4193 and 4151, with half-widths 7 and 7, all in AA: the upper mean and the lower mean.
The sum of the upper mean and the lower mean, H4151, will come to 23.7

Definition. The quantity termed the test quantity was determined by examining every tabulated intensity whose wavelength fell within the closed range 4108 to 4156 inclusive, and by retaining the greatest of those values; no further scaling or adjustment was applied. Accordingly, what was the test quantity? 12.7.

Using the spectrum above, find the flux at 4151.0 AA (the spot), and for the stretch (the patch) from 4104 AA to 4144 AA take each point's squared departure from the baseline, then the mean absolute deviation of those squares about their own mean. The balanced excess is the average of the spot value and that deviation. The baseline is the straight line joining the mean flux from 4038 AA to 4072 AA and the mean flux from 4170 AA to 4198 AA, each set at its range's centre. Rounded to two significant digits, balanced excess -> 6.2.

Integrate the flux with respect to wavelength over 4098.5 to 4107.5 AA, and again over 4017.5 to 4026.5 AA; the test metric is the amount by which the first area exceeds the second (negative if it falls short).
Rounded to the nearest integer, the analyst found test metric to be -21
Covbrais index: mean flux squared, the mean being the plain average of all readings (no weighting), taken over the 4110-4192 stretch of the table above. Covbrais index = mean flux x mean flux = 147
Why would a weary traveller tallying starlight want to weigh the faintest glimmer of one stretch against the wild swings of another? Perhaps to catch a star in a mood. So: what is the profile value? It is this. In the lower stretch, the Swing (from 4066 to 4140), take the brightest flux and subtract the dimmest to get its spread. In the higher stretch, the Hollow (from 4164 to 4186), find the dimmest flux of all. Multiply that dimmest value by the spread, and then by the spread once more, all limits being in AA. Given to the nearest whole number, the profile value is 146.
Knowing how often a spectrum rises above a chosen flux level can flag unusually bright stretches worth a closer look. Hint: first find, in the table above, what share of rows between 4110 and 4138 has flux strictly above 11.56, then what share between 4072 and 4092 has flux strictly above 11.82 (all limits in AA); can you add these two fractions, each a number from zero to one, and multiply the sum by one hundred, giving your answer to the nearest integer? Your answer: 129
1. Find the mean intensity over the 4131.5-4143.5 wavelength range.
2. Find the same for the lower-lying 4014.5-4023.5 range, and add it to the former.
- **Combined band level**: 24.2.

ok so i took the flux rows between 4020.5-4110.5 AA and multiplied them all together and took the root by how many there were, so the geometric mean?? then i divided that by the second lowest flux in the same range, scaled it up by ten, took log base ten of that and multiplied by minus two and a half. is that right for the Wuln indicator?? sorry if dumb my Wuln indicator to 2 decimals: -2.71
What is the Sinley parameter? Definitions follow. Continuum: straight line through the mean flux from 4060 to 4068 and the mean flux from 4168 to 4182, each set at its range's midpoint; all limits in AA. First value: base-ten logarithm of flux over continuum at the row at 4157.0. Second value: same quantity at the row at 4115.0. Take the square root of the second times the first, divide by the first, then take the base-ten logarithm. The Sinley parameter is 0.2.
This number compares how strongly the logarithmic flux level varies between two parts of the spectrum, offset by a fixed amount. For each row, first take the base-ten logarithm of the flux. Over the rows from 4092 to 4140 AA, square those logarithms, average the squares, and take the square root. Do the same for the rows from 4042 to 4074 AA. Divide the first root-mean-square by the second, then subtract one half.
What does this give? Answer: 0.503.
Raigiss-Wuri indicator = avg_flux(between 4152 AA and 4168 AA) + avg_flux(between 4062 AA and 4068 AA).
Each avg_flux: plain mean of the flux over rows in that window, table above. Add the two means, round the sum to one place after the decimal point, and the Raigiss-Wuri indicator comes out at 23.9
